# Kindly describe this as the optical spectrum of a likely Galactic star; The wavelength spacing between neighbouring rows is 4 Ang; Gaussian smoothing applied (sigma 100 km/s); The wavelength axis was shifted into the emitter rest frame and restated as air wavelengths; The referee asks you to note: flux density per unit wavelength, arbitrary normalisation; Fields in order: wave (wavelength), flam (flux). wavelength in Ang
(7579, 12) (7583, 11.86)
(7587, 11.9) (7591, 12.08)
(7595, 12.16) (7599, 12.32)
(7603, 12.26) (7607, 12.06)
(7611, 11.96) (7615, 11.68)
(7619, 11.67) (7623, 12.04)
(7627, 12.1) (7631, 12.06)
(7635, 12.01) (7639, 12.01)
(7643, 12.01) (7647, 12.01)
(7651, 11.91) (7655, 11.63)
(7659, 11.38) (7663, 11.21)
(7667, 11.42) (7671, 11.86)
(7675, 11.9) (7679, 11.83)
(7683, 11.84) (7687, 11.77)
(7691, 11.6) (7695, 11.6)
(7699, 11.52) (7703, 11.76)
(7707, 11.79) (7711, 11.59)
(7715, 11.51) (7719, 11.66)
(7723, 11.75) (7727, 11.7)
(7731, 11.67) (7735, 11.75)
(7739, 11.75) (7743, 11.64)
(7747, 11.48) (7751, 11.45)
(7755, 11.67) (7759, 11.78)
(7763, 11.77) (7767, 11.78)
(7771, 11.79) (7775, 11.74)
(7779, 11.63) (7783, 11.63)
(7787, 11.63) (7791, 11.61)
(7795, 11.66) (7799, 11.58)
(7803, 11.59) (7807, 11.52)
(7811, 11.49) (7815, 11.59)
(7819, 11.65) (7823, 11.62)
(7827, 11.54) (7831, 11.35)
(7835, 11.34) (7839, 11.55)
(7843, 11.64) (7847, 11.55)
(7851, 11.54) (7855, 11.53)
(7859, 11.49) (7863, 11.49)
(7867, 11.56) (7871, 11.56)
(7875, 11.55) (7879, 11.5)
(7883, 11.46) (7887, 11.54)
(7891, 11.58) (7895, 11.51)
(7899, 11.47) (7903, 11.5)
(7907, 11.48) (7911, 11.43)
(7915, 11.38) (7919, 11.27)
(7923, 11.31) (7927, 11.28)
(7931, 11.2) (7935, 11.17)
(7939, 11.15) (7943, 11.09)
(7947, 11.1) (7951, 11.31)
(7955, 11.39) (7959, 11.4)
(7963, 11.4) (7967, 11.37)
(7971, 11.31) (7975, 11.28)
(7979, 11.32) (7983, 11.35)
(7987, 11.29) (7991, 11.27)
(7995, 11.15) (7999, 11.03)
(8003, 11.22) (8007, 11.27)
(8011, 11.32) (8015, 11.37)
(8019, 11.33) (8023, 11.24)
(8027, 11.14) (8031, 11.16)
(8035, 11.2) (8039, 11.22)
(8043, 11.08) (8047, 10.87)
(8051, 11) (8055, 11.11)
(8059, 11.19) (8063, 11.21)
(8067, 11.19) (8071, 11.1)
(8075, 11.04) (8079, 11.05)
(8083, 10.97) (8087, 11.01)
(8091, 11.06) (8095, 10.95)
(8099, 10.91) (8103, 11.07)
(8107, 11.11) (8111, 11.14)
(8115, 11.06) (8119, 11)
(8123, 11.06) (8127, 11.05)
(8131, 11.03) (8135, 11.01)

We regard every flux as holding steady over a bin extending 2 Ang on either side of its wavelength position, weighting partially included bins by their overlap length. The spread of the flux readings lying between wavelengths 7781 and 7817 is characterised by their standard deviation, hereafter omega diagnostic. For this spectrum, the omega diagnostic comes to 0.05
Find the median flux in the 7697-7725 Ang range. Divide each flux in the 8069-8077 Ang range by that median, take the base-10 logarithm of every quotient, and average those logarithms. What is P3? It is -0.023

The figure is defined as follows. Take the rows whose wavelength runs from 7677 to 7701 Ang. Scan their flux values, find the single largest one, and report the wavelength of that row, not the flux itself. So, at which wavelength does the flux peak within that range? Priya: 7683 Ang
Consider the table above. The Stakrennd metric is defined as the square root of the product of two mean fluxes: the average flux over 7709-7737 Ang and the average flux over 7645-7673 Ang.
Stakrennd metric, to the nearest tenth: 11.6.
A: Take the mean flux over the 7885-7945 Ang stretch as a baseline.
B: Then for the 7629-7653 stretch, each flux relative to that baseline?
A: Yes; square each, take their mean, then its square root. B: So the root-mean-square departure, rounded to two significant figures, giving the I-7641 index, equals 0.65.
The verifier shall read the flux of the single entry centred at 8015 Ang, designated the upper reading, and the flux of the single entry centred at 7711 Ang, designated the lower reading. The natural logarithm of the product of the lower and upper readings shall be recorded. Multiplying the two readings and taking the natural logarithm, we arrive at 4.88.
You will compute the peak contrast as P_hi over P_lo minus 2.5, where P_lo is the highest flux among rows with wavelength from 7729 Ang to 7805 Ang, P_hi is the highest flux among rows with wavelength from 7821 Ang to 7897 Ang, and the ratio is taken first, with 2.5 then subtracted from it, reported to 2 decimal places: -1.51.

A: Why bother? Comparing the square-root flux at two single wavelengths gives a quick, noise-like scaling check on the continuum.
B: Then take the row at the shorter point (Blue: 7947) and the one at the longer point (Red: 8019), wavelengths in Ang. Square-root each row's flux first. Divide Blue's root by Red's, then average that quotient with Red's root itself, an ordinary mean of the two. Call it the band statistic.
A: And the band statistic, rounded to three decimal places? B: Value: 2.178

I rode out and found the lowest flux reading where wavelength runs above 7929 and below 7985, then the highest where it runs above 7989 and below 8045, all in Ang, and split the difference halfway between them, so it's 11.23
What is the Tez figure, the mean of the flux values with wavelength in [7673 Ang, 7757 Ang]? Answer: 11.7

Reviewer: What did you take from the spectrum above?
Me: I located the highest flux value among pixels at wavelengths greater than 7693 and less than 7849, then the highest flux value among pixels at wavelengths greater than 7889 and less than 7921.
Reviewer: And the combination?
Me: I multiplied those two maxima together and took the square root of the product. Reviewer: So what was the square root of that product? 11.7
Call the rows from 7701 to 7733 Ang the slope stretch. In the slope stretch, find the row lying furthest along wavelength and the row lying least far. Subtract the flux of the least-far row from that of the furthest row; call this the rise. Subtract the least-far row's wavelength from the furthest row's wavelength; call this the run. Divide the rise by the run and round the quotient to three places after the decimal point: -0.003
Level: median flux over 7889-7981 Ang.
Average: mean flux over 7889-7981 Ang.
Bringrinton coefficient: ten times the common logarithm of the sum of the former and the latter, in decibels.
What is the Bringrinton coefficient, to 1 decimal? 13.6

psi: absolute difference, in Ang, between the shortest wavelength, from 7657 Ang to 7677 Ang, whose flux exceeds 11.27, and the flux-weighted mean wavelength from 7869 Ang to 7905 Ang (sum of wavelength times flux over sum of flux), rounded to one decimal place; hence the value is 228.0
